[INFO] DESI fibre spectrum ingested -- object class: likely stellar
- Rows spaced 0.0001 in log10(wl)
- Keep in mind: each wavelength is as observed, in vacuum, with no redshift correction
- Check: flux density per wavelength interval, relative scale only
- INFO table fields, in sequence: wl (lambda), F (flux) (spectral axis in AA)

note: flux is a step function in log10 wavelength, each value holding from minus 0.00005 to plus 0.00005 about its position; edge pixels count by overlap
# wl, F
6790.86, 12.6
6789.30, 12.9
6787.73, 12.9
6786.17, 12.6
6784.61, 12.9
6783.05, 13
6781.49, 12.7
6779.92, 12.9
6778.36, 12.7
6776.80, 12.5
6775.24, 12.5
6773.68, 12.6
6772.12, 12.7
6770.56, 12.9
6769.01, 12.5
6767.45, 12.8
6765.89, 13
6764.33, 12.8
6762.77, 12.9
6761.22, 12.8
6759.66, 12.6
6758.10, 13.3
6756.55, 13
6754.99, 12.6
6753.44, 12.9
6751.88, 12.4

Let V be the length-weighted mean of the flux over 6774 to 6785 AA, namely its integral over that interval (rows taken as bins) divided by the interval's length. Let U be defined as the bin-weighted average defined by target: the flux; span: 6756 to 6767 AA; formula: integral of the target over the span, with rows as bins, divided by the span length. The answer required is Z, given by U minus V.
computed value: 0.18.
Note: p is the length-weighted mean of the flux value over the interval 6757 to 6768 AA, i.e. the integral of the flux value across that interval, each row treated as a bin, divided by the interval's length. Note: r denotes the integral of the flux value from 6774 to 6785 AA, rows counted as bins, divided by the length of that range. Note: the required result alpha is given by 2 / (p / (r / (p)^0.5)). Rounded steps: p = 12.9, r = 12.7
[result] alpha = 0.5501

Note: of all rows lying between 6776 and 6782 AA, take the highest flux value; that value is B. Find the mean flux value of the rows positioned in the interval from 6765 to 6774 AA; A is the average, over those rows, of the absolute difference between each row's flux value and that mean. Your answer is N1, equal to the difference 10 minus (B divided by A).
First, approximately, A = 0.150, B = 12.9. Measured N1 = -76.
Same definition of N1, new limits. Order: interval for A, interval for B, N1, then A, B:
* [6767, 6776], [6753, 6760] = -90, 0.133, 13.3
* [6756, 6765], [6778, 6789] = -68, 0.167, 13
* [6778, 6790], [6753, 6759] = -102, 0.119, 13.3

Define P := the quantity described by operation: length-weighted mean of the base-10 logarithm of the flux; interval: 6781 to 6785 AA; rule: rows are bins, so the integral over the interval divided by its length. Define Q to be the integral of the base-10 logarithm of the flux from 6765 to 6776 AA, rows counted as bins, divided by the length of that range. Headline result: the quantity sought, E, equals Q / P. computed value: 0.99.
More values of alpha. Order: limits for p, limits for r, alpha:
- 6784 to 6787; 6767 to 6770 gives 0.5561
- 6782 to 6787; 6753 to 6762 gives 0.5590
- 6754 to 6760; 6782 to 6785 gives 0.5588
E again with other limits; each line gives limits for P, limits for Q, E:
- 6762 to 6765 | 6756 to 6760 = 1.01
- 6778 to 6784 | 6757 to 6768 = 1.00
